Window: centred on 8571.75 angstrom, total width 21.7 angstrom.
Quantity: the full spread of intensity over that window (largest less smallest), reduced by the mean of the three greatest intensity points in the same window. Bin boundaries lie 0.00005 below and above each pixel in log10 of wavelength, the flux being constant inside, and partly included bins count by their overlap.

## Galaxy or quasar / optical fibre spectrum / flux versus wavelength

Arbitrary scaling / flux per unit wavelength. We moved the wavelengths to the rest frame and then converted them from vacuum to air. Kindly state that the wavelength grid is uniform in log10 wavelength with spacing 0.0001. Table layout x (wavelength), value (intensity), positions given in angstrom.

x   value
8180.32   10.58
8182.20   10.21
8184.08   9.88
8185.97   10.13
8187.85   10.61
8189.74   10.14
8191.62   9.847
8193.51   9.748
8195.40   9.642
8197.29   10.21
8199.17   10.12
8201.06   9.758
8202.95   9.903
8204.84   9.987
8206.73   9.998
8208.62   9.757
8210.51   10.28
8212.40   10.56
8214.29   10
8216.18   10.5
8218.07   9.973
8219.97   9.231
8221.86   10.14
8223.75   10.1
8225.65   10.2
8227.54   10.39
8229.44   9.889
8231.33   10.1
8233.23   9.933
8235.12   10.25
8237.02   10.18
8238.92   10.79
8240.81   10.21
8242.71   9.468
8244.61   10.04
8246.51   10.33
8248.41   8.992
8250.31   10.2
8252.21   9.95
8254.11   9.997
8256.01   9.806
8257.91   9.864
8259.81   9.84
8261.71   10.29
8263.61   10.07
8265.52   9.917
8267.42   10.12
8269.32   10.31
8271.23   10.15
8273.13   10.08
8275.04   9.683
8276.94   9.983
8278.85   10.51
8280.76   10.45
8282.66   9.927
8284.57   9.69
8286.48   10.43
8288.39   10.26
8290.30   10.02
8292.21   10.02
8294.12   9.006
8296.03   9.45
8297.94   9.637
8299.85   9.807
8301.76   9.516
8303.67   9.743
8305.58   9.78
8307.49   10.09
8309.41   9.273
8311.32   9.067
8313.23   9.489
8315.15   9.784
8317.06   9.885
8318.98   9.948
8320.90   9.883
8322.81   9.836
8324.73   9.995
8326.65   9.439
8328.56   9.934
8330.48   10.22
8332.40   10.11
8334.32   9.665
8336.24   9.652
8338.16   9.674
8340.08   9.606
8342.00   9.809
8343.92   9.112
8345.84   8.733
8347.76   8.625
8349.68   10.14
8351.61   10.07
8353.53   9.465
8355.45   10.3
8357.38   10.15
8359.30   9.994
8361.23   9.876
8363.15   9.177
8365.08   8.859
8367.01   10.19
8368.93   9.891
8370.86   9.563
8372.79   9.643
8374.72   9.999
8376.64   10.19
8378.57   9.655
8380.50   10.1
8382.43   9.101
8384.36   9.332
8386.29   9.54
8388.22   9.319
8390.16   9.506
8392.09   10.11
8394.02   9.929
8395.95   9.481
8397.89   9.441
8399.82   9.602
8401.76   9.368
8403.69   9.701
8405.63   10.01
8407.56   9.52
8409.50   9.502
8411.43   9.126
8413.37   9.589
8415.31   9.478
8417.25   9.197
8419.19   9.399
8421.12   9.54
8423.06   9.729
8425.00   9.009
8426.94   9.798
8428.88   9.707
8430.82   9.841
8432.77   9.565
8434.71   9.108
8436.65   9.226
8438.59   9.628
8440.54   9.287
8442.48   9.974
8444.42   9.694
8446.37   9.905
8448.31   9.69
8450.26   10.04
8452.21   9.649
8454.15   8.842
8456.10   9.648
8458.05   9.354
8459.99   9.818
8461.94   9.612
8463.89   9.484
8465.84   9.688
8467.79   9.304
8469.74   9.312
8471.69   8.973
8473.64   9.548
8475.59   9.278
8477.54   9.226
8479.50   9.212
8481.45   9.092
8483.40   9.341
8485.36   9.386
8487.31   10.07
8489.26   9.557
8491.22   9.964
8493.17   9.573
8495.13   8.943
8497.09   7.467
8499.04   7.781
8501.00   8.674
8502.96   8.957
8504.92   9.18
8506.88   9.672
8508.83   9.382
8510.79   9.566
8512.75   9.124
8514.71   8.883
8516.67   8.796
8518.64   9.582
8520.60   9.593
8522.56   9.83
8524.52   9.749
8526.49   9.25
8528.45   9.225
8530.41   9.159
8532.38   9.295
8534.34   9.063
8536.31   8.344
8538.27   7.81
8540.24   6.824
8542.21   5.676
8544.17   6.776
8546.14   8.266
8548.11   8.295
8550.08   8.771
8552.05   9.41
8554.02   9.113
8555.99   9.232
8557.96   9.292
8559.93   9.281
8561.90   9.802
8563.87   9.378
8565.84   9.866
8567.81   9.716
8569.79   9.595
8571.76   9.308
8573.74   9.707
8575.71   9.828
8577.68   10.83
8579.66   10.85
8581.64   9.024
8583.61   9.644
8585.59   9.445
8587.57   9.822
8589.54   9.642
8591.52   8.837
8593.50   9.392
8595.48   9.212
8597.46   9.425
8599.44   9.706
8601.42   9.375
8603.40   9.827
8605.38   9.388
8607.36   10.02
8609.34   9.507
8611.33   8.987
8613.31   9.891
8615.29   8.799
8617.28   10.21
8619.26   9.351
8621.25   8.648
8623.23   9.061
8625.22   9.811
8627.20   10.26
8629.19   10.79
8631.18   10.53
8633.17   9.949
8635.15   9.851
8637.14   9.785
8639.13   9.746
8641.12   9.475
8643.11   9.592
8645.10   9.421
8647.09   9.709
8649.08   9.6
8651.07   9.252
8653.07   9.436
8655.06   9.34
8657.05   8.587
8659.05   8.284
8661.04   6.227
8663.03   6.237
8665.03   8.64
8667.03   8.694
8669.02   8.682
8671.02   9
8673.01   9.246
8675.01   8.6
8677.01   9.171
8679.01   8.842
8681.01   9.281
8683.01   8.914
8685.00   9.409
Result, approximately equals -8.7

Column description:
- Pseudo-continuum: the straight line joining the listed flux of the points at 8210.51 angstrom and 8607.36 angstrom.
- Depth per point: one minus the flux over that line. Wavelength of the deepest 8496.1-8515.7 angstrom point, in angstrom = 8497.09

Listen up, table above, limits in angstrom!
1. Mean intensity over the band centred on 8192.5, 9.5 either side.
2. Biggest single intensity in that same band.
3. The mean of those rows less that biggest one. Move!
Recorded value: -0.60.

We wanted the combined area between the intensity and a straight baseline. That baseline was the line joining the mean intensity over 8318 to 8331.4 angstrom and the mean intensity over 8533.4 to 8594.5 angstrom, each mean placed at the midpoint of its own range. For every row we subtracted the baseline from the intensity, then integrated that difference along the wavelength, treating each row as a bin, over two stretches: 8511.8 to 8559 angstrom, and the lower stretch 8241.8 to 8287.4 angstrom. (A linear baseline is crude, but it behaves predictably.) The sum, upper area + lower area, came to -25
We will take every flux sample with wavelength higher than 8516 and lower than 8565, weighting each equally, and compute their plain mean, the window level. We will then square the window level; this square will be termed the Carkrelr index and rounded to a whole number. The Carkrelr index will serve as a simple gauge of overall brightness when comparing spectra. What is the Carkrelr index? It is 77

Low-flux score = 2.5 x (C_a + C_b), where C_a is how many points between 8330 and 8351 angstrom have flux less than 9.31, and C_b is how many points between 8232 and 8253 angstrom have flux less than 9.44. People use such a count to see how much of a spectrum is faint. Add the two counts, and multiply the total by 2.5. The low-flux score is 10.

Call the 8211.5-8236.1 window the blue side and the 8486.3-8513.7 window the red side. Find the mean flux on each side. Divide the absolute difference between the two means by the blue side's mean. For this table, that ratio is 0.095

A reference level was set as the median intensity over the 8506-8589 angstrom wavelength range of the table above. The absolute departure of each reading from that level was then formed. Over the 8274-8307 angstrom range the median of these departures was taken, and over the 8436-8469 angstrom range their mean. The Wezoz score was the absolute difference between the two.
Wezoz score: 0.16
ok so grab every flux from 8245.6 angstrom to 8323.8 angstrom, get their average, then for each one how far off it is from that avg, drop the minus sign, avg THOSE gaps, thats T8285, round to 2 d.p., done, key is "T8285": 0.27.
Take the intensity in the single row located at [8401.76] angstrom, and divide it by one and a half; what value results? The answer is 6.25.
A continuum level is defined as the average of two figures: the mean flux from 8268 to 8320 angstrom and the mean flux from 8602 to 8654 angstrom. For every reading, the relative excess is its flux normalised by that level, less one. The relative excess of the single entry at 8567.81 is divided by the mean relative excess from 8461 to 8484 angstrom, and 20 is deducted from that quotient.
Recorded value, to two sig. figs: -20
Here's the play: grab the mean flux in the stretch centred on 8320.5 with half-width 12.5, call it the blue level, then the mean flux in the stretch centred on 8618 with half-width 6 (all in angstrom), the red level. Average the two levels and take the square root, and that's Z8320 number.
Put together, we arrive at 3.09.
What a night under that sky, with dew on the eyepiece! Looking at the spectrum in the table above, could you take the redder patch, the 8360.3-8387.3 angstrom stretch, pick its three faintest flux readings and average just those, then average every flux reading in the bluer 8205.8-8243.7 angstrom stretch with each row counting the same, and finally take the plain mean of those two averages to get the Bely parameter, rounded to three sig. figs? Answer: 9.57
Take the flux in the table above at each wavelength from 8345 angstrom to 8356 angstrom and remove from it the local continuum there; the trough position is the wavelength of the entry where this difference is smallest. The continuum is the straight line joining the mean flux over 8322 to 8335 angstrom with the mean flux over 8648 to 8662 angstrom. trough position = 8347.76 angstrom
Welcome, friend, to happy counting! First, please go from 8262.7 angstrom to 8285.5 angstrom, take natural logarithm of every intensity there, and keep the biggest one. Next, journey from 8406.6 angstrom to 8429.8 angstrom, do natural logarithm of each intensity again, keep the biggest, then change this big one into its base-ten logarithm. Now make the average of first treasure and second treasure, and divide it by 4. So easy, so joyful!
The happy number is 0.339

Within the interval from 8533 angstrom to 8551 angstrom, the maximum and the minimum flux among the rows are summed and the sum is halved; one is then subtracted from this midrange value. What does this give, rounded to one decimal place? 6.4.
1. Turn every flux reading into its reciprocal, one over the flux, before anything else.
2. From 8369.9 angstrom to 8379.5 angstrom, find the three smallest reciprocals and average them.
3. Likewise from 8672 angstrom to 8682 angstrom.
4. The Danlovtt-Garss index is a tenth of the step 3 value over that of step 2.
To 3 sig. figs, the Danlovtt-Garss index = 0.108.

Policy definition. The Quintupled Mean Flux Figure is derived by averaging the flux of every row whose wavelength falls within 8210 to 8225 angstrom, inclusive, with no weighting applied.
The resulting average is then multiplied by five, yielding 50.5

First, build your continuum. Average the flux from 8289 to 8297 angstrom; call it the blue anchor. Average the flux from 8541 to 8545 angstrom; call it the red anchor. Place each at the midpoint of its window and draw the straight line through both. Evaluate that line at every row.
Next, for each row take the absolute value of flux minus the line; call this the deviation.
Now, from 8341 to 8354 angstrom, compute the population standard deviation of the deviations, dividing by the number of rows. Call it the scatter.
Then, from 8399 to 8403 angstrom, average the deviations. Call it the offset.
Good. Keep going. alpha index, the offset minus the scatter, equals 0.88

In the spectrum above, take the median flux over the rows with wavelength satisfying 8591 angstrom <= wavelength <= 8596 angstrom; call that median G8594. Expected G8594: 9.21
